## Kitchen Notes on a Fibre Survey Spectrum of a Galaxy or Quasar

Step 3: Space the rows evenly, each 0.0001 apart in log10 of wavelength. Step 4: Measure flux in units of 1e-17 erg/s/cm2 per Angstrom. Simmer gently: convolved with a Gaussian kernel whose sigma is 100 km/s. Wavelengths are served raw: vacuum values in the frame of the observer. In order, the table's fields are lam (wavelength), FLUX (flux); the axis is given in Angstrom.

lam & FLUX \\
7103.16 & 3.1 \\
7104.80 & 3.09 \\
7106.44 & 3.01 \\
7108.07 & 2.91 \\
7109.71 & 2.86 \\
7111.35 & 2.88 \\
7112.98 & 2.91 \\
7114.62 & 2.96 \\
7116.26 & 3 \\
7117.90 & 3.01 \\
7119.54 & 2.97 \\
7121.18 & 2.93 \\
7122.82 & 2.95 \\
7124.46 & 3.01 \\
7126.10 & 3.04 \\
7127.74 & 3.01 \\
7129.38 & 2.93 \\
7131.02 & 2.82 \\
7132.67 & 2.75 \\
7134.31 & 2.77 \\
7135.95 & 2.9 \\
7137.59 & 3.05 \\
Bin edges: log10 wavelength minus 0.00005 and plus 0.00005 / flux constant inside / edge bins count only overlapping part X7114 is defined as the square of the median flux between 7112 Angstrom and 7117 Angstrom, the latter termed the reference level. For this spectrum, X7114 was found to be 8.76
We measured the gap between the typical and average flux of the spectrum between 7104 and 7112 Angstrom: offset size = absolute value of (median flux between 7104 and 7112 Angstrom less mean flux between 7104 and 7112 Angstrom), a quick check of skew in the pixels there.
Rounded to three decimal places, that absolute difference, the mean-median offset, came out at 0.040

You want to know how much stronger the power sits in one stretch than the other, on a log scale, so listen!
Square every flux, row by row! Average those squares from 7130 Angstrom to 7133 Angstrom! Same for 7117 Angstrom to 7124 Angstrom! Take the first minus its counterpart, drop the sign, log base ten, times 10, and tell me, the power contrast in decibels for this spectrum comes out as 0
